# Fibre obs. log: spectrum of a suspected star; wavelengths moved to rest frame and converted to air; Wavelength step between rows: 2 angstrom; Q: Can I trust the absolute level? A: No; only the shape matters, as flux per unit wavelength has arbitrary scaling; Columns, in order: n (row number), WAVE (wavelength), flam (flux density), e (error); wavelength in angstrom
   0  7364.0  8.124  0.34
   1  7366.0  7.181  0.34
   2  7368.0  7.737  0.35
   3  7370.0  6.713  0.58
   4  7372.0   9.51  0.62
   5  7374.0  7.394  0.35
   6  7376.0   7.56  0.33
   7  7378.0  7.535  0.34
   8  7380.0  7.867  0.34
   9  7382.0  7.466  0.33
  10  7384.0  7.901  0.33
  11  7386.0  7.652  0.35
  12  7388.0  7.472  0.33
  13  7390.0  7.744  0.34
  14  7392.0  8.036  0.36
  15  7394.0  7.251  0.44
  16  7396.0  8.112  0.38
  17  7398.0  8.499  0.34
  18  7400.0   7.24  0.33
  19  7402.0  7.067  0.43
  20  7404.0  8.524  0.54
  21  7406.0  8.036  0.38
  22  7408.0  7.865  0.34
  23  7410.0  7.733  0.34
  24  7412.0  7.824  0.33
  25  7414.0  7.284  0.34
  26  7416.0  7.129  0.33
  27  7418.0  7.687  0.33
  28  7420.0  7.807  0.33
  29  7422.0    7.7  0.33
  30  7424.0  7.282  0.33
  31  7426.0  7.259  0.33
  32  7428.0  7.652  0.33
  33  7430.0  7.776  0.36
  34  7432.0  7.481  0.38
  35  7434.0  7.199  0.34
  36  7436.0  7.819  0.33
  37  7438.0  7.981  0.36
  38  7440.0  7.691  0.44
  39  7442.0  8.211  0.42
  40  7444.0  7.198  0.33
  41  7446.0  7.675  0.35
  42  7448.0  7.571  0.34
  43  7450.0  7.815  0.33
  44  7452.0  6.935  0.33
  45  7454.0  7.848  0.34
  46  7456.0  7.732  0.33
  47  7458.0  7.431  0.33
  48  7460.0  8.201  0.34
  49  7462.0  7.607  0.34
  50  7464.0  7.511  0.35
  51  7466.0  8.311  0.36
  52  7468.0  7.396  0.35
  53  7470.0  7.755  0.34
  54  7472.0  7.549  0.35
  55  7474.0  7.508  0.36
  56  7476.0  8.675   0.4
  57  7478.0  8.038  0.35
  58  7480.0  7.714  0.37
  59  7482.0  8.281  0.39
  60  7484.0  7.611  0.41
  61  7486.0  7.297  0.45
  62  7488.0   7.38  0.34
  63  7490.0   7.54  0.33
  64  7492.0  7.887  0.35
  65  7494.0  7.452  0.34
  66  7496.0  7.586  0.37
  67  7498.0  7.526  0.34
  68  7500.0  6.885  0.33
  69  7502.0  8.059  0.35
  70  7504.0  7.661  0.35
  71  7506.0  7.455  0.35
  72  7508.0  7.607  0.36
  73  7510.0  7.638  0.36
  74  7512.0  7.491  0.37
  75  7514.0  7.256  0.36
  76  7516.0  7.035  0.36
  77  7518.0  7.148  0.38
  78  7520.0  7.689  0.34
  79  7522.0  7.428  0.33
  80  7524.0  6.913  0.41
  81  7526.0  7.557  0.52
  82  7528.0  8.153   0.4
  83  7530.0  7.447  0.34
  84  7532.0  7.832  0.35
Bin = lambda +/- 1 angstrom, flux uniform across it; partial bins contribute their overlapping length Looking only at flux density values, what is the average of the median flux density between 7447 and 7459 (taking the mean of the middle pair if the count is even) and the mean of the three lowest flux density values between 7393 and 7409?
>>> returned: 7.42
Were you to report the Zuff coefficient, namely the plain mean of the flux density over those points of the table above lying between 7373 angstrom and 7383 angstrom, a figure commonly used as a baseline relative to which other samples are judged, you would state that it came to 7.56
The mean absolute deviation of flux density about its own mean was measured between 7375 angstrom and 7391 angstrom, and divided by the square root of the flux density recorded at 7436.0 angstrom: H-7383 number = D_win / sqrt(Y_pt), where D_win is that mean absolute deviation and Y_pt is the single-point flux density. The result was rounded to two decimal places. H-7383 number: 0.05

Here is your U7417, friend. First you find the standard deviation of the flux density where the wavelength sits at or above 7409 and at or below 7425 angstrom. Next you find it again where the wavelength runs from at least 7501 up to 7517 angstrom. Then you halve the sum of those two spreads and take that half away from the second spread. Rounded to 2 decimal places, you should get 0.01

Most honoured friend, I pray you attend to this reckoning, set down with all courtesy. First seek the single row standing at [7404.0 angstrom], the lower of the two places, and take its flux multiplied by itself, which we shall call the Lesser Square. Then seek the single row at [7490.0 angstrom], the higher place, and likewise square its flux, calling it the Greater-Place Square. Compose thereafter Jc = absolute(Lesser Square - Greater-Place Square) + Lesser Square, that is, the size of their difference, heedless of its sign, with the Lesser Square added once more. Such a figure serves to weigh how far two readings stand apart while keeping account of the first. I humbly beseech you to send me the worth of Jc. 88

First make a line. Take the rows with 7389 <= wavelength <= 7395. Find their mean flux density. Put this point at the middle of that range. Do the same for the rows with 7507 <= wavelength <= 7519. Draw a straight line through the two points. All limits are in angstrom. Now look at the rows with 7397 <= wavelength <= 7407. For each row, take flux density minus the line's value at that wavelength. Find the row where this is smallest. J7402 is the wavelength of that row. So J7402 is 7402.0 angstrom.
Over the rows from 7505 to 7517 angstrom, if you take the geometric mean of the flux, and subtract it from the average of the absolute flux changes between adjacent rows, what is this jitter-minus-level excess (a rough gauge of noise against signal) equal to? -7.25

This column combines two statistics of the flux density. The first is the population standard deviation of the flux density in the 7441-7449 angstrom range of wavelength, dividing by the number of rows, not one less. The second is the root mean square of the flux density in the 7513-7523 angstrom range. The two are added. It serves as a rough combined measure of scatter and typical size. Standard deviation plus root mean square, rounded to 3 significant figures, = 7.68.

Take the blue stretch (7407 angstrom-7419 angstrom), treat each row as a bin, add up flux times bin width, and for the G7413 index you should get 91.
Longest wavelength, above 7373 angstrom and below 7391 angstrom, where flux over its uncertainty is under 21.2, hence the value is 7374.0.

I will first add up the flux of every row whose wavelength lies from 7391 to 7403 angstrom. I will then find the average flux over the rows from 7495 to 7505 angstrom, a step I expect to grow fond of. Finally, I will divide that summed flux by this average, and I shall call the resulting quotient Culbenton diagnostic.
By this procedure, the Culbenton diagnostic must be 6.1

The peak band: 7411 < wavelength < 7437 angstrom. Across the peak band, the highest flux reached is 7.824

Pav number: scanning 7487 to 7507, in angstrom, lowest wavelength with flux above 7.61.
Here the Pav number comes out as 7492.0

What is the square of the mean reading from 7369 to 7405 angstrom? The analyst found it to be 60.1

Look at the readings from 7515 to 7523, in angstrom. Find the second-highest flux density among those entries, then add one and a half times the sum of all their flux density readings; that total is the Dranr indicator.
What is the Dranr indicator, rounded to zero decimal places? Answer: 51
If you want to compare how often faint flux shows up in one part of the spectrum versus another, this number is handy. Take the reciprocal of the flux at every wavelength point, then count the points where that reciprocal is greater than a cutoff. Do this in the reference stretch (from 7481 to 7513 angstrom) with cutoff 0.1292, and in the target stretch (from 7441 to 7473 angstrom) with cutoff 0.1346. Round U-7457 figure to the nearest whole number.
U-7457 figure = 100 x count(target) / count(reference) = 23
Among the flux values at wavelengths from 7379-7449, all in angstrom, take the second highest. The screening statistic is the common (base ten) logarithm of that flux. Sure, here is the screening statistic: 0.929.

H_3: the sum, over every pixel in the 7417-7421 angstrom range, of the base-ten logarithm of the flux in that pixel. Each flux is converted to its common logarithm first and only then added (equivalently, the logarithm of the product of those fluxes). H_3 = 1.78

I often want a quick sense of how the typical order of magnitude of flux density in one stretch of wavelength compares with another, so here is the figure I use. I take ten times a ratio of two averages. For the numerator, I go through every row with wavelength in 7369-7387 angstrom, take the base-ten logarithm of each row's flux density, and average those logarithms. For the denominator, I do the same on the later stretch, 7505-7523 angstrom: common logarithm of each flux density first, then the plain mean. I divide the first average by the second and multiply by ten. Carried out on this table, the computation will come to 10.2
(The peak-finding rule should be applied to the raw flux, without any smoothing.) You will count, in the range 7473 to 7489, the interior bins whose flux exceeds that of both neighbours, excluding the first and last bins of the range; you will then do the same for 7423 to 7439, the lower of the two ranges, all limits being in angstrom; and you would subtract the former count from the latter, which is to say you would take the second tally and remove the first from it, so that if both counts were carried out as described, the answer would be -1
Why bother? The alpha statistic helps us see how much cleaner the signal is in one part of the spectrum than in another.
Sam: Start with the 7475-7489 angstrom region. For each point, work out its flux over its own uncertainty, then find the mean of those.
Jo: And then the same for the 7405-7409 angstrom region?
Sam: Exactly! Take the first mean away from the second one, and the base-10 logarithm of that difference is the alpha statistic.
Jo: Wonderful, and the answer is 0.23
